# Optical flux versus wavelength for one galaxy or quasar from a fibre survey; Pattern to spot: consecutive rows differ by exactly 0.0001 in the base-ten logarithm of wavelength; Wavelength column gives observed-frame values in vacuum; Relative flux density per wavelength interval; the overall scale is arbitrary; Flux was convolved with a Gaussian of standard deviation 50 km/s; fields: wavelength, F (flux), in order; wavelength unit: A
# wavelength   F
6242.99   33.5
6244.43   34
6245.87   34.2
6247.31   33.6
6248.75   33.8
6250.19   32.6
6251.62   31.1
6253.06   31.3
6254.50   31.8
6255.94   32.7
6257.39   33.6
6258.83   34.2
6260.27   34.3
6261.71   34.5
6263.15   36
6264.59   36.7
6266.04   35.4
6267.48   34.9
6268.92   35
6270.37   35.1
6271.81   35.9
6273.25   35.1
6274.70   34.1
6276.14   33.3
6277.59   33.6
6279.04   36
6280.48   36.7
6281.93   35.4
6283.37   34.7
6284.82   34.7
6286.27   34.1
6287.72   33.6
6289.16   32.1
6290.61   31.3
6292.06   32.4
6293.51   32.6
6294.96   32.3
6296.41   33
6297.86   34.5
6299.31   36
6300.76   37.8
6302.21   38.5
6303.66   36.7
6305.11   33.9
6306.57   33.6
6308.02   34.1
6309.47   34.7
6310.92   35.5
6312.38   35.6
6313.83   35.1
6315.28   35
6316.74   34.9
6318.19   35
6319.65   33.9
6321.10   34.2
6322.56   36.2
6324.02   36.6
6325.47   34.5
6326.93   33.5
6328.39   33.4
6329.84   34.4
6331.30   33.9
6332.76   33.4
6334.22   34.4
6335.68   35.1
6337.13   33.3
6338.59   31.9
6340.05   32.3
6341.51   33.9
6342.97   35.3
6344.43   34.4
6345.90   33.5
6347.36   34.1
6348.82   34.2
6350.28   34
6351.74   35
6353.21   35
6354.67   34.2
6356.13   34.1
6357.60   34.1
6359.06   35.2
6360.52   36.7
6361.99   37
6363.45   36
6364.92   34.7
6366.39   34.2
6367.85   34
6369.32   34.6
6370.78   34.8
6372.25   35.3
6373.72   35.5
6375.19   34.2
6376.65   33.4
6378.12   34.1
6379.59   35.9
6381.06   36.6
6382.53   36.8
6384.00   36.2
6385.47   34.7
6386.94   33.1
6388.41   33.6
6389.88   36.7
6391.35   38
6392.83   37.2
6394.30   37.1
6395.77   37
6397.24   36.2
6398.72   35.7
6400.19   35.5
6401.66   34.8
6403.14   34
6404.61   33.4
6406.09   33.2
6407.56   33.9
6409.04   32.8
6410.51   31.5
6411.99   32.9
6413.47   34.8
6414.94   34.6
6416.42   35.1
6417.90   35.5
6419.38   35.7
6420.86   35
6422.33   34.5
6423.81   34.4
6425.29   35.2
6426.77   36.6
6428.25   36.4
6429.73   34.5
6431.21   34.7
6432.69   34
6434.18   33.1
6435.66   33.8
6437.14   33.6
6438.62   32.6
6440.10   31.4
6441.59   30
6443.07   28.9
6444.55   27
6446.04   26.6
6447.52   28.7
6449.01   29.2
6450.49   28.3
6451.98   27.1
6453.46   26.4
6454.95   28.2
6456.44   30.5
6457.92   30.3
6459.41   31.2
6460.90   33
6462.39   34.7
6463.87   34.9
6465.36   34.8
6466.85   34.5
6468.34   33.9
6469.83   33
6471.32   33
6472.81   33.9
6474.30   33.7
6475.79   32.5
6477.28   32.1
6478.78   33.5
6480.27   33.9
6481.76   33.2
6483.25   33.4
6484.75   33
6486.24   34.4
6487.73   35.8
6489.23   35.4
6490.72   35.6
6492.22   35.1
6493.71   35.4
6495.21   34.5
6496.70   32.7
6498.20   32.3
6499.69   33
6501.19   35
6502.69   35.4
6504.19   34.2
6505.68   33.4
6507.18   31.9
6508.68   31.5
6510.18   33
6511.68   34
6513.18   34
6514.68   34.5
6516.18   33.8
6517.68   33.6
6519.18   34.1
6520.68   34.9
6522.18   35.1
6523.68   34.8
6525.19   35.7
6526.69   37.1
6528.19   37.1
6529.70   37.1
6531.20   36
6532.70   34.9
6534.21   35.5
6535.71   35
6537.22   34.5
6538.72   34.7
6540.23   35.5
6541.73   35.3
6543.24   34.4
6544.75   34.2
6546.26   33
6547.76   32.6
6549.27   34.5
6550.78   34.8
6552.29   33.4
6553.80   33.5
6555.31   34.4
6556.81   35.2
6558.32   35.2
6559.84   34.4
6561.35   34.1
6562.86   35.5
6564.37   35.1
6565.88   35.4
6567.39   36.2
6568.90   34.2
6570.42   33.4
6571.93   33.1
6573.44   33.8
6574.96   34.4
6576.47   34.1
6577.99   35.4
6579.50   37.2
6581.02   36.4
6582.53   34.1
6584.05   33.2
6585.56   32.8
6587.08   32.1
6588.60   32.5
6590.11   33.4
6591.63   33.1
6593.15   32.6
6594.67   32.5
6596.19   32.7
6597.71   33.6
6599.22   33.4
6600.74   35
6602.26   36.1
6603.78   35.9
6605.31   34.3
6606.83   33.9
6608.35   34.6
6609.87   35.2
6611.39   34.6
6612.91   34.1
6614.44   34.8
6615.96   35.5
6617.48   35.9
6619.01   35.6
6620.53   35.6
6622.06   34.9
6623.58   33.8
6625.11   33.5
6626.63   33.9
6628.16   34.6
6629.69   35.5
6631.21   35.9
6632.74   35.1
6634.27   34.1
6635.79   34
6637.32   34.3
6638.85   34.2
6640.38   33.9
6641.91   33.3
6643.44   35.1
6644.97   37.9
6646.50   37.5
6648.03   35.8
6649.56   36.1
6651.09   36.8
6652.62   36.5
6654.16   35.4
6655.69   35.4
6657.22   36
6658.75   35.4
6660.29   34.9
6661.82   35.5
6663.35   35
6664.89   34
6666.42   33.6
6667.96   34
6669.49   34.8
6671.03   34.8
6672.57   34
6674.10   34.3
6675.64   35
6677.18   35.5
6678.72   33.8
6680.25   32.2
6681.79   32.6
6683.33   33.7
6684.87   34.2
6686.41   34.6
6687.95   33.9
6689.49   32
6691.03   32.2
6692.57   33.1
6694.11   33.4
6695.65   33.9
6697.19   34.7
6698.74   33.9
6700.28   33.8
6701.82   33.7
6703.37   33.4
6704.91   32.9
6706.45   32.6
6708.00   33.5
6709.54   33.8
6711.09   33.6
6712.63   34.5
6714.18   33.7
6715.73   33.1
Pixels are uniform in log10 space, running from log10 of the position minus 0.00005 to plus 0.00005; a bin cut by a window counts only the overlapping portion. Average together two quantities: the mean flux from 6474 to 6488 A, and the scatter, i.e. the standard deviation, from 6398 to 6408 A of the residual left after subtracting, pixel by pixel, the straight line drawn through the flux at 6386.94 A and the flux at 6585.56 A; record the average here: 17.2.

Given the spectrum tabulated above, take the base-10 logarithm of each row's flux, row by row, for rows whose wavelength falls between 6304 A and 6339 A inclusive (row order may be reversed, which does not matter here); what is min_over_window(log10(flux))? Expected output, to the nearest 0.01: 1.50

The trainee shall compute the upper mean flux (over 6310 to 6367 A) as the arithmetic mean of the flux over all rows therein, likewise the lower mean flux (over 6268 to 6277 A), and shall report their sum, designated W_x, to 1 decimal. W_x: 69.3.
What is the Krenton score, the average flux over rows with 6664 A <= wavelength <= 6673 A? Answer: 34.2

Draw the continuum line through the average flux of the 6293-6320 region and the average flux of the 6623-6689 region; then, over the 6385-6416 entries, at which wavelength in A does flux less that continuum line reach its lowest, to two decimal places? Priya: 6410.51 A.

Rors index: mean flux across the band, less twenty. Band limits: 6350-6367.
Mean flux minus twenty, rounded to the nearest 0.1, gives 15.0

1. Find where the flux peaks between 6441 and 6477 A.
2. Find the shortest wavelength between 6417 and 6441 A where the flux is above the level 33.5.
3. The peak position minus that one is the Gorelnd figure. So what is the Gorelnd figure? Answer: 46.0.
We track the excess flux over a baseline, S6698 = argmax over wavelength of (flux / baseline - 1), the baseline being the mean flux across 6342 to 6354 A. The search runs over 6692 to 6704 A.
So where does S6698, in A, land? 6697.19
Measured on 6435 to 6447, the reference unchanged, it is 6435.66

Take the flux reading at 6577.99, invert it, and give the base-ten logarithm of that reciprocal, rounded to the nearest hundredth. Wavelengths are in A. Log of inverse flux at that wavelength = -1.55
